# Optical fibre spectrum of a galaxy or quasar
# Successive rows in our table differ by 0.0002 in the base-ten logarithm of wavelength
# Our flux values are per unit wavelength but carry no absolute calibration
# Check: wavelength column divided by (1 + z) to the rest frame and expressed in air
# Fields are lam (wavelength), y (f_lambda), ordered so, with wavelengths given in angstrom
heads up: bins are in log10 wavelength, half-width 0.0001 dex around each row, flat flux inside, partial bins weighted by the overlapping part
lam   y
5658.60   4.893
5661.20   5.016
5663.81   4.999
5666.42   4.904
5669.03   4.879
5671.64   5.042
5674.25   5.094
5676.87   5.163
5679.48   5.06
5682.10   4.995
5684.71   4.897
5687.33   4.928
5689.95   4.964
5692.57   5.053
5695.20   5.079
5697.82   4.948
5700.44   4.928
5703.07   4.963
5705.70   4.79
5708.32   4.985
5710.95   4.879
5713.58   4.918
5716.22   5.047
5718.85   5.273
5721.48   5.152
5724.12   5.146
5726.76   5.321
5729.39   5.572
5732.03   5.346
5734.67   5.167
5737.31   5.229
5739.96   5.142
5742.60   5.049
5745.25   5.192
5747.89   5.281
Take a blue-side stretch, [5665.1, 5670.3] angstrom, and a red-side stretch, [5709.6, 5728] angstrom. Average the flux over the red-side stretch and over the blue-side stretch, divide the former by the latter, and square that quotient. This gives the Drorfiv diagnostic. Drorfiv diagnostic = 1.09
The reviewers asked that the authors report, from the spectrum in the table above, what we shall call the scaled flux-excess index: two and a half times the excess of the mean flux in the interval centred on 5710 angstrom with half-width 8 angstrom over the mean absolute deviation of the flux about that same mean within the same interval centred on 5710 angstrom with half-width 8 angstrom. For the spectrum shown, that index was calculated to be 12.2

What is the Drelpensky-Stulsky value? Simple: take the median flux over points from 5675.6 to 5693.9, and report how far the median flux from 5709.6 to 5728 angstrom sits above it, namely 0.15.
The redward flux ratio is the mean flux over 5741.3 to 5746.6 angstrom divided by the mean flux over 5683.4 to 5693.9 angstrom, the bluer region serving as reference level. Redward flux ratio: 1.03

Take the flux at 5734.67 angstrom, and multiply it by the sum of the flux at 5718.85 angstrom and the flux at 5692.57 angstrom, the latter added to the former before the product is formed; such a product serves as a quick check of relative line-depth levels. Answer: 53.4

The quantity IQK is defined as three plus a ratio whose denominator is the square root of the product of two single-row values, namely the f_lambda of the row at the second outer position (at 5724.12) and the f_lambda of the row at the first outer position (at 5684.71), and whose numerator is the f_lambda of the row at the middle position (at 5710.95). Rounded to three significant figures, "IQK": 3.97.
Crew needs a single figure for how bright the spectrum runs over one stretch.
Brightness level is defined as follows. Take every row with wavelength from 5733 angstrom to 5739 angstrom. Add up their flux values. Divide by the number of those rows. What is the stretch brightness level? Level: 5.20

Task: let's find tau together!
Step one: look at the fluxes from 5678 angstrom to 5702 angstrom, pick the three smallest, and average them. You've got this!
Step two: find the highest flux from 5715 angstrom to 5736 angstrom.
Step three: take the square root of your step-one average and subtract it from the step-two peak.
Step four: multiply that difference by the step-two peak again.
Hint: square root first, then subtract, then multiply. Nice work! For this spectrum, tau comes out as 18.7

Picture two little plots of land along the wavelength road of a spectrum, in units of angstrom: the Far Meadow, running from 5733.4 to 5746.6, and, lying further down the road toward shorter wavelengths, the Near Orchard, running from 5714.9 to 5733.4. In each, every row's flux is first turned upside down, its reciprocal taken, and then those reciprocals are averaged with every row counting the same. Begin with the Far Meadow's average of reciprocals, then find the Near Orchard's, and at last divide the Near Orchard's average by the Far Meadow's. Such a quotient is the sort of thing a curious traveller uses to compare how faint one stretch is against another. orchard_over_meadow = 0.98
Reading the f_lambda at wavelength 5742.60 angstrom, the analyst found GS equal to 5.049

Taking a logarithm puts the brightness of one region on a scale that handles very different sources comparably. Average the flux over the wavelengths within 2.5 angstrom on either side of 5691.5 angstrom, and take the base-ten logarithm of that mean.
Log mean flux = 0.700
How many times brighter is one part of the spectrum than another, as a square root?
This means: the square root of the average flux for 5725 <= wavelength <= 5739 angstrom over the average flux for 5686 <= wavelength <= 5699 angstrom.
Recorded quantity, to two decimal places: 1.03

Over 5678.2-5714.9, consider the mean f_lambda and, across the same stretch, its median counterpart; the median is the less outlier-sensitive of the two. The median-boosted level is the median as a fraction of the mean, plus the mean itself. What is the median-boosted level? 5.96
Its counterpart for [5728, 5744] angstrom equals 6.24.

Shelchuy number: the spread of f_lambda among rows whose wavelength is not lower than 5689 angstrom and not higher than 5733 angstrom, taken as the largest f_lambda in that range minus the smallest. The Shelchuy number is 0.78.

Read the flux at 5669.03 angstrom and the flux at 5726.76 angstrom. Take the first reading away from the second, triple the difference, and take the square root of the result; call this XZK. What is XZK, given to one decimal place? 1.2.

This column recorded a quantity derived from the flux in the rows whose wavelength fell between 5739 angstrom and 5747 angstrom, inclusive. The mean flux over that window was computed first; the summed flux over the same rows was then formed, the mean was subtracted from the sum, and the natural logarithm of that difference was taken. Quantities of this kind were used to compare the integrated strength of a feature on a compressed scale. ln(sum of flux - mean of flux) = 2.33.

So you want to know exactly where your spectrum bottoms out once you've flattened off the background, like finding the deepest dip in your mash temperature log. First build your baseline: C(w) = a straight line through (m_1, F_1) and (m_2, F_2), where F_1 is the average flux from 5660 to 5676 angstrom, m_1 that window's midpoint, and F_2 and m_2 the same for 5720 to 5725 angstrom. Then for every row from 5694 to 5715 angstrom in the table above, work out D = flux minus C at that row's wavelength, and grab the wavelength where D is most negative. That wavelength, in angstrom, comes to 5705.70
